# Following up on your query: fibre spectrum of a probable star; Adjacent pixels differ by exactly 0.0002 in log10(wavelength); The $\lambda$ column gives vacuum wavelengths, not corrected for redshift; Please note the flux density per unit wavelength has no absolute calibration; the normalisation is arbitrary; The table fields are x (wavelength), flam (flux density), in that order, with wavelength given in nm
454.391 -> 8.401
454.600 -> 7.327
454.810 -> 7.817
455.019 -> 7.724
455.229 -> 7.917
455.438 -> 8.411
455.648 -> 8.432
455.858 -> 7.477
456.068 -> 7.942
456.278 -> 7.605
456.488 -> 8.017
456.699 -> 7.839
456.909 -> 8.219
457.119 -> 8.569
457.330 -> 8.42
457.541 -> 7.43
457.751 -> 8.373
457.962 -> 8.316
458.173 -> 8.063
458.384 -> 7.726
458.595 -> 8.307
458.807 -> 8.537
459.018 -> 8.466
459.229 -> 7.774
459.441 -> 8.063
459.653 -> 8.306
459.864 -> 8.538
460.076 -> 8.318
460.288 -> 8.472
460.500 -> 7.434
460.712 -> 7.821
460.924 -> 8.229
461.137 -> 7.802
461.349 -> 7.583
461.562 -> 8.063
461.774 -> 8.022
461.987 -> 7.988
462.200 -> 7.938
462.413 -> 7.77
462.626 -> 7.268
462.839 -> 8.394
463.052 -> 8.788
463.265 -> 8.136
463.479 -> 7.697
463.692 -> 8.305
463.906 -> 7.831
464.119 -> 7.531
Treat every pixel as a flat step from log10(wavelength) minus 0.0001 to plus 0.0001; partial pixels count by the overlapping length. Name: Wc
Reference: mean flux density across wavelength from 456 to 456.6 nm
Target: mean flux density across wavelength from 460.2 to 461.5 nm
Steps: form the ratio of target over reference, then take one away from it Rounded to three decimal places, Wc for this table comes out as 0.005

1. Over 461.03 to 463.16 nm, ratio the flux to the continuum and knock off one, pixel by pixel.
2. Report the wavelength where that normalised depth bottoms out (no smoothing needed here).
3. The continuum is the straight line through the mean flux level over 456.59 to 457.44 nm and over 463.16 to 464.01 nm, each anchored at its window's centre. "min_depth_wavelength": 462.626 nm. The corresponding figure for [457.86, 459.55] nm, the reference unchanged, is 458.384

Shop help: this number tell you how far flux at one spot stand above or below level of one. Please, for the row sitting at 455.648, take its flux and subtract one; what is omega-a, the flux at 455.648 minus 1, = 7.4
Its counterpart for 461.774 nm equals 7.0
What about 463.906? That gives 6.8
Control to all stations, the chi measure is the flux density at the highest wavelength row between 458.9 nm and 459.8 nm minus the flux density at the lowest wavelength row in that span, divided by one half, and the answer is -0.3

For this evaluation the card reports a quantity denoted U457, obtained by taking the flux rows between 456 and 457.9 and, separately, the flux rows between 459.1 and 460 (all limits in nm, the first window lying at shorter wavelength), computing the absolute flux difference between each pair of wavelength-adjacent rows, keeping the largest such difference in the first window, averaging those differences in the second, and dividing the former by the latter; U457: 3.89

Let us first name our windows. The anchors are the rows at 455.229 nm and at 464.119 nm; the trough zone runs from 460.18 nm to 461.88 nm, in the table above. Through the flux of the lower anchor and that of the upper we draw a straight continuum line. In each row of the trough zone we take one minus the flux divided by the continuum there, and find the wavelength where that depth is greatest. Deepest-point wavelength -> 460.500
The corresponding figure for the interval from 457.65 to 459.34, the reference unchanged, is 458.384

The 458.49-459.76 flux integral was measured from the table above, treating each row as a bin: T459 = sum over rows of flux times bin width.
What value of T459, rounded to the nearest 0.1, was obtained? 10.5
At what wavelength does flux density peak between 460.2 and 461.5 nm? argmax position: 460.288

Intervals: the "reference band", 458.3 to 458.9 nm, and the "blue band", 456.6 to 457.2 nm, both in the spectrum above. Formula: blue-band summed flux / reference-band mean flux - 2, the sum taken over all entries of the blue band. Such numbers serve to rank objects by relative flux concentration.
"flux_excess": 1.01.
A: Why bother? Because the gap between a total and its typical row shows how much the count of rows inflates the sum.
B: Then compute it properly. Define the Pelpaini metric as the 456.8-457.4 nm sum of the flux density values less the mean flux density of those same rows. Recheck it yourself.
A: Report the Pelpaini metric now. 16.8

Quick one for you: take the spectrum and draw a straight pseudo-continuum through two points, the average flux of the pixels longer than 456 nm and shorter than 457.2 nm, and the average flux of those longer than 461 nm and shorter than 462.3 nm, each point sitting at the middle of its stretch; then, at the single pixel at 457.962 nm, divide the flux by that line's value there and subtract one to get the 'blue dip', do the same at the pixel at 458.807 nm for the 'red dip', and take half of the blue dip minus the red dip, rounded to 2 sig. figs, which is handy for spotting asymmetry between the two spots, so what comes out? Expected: -0.015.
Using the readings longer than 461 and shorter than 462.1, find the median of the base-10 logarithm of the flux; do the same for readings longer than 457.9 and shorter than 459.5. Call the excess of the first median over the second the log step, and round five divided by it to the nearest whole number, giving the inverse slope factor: -475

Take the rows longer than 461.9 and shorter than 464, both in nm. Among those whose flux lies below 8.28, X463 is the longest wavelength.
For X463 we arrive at 463.906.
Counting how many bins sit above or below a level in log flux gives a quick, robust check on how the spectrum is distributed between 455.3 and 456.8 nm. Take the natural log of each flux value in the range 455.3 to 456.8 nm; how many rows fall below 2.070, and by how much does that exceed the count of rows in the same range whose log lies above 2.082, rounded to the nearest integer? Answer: 1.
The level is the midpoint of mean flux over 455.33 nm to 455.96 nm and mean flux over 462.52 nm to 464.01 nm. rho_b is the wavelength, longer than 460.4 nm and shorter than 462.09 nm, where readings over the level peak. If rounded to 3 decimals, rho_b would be 460.924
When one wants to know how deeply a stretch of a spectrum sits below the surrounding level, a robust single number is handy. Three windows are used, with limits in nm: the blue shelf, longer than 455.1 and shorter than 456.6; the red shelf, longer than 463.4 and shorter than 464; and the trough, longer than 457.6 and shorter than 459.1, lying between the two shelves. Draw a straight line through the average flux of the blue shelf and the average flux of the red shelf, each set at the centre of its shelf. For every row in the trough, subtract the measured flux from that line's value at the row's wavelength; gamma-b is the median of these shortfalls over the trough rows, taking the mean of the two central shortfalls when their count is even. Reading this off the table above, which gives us -0.35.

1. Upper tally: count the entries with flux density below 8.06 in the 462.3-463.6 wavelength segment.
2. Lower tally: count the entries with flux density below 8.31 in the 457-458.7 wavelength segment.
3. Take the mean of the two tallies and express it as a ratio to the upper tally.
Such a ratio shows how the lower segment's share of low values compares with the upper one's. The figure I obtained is 1.2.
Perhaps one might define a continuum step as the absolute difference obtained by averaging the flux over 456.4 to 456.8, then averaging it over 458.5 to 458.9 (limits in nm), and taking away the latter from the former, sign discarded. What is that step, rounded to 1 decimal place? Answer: 0.5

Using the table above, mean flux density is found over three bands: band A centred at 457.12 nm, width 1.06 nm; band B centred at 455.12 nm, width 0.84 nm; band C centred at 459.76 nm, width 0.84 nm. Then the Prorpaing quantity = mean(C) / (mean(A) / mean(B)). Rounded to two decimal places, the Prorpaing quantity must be 8.17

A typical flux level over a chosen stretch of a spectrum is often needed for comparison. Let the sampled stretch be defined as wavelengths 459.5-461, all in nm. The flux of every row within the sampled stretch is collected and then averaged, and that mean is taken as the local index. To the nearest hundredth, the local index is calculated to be 8.16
